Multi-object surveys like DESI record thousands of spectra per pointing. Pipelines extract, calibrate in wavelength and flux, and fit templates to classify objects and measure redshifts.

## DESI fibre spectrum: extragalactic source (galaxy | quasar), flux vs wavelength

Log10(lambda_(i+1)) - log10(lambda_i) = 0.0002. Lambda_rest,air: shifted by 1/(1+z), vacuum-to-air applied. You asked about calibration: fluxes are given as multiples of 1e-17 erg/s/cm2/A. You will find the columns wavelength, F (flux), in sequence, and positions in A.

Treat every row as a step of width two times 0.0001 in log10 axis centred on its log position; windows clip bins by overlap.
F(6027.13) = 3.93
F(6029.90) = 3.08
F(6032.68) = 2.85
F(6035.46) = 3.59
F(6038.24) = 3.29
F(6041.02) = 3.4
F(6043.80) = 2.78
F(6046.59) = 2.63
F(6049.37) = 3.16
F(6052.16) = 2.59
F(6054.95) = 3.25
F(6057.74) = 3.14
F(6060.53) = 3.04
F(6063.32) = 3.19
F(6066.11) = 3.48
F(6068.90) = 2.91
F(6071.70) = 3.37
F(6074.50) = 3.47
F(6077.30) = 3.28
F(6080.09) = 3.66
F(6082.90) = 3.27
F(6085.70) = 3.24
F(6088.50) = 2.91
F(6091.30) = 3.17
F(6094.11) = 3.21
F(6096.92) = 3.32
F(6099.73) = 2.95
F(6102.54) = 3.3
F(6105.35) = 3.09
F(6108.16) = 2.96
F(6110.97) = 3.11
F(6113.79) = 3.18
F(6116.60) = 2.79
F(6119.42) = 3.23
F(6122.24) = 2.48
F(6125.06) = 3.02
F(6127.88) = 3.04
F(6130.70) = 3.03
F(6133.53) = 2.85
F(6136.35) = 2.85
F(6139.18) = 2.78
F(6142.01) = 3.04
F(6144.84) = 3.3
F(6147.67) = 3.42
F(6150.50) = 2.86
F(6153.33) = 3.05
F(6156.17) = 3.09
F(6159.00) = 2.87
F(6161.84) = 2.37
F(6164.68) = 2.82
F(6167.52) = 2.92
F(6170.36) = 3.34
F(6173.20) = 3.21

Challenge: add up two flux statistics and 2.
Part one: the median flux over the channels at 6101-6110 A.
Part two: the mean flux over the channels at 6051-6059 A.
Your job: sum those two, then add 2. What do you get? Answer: 8.1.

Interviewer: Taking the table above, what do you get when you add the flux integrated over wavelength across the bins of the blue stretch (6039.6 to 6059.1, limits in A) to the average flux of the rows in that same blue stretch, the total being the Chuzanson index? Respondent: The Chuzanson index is 61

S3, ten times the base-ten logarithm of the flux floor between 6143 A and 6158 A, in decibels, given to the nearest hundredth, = 4.56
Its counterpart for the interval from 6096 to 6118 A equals 4.46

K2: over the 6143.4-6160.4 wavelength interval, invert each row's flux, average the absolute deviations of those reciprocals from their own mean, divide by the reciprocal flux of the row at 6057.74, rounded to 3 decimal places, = 0.056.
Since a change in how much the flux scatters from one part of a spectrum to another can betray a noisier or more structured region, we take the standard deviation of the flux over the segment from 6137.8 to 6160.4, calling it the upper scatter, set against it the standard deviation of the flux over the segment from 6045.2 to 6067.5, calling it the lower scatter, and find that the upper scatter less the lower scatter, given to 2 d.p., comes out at -0.08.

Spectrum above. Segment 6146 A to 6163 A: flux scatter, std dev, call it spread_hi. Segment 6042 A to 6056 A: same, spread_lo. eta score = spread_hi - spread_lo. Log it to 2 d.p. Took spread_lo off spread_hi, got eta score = 0.04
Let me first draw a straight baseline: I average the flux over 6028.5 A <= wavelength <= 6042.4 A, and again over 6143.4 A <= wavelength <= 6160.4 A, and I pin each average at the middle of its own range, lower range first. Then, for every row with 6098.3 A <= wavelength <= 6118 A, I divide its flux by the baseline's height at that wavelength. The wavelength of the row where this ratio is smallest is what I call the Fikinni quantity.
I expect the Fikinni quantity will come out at 6116.60 A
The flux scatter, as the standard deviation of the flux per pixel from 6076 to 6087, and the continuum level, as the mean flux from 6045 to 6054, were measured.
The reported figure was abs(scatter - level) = 2.6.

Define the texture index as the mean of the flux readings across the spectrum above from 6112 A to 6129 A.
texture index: 2.96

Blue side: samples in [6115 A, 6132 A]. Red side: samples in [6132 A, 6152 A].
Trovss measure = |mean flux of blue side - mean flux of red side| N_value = 0.08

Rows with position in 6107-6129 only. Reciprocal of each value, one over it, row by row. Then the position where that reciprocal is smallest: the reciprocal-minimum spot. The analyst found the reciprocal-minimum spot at 6119.42 A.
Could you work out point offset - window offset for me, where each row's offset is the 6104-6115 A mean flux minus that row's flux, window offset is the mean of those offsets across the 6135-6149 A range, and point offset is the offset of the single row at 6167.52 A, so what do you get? 0.16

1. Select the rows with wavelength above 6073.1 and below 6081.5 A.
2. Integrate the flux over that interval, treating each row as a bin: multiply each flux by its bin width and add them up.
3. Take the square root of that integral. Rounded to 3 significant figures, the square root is 5.40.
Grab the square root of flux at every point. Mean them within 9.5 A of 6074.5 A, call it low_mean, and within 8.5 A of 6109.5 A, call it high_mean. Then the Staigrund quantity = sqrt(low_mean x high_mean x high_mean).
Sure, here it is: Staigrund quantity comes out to 2.37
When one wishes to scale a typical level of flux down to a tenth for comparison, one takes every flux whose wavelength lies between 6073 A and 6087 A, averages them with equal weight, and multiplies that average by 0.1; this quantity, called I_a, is 0.338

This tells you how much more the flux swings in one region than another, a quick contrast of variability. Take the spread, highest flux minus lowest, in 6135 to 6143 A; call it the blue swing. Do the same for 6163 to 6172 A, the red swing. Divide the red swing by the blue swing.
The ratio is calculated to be 2.0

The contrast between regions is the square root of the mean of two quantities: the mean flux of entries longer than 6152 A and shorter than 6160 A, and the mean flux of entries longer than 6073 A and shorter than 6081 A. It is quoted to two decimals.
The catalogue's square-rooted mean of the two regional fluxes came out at 1.80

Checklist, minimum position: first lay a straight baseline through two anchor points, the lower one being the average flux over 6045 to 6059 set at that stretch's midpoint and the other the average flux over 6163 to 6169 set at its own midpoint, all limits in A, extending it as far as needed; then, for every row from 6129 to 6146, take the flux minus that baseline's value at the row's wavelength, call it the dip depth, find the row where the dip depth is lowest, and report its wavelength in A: 6139.18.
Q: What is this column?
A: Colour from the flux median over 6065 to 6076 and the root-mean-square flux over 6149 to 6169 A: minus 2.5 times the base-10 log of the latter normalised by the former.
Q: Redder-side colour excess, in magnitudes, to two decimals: 0.19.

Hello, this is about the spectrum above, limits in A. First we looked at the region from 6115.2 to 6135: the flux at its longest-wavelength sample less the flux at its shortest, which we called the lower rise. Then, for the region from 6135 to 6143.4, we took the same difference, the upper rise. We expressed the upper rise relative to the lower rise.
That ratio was 3.2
